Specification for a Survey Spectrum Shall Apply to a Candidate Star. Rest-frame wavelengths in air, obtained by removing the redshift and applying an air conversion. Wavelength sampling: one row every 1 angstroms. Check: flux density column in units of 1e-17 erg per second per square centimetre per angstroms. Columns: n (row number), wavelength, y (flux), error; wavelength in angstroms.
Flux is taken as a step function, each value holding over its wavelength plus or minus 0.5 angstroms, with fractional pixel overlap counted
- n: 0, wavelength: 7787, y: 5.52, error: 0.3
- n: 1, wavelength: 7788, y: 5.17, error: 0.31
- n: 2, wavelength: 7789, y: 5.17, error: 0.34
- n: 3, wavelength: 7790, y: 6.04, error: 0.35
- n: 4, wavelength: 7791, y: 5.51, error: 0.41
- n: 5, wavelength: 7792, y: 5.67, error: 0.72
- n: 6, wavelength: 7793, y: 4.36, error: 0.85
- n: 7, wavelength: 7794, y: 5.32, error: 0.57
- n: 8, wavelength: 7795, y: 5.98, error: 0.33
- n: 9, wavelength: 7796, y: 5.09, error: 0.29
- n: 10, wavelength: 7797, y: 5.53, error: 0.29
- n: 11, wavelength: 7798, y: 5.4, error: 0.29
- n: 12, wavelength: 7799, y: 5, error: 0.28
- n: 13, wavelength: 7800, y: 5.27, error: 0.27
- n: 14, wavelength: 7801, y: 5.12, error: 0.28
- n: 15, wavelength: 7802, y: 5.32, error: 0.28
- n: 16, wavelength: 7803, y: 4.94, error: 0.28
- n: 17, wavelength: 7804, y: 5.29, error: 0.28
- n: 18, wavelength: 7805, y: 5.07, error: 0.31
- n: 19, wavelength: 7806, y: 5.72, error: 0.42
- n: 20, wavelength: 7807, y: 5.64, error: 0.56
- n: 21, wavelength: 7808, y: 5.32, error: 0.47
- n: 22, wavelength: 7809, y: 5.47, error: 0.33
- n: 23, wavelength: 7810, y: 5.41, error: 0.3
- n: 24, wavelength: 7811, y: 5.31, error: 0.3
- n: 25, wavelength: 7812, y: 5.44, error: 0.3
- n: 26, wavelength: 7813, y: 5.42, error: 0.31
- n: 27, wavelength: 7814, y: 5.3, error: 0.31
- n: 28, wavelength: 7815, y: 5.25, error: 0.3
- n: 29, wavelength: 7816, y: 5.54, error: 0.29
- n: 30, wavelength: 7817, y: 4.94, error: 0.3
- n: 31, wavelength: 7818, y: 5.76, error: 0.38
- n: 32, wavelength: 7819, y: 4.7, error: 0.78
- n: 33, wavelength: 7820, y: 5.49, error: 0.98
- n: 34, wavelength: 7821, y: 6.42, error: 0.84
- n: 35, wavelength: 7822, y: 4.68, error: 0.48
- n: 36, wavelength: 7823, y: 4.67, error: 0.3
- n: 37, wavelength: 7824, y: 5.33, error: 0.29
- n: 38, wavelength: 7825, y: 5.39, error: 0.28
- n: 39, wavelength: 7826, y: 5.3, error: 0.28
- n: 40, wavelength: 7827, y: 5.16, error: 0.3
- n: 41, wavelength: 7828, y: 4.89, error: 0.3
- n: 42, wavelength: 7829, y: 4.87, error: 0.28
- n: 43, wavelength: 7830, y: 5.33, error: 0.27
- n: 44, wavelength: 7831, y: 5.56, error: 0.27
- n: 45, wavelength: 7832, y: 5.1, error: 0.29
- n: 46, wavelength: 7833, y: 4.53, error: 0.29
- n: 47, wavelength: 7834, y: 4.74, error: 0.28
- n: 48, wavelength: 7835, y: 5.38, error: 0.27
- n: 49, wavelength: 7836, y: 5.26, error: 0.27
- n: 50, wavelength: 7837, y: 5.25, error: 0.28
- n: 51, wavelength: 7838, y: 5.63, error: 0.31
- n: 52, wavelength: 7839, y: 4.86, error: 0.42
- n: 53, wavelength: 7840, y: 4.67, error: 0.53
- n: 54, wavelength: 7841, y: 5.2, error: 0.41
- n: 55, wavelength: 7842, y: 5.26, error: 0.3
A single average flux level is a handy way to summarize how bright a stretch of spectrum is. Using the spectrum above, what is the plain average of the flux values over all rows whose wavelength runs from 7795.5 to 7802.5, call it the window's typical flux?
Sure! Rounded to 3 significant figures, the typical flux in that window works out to 5.25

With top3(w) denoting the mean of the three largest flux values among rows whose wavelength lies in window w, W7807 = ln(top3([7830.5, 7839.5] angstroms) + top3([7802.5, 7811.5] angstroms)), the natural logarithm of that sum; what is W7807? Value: 2.41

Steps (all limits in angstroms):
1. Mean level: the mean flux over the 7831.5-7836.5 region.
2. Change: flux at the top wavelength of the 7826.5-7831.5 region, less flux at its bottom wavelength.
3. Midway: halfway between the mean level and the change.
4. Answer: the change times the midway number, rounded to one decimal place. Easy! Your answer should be 1.1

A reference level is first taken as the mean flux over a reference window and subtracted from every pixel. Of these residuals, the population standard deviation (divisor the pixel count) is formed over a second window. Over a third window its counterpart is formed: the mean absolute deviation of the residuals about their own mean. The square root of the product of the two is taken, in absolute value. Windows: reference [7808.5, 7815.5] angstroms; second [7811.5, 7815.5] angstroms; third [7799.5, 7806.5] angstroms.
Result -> 0.12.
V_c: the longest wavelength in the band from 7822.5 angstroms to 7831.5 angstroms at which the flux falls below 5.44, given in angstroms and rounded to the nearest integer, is 7830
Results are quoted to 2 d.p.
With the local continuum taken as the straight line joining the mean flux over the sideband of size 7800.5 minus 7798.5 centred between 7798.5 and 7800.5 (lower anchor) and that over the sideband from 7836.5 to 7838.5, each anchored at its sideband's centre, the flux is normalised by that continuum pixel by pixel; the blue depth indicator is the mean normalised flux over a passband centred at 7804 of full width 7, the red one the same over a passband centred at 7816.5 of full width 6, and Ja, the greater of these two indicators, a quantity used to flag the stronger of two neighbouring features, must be 1.02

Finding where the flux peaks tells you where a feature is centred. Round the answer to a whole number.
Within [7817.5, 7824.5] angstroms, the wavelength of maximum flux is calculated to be 7821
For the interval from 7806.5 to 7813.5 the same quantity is 7807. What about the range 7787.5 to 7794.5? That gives 7790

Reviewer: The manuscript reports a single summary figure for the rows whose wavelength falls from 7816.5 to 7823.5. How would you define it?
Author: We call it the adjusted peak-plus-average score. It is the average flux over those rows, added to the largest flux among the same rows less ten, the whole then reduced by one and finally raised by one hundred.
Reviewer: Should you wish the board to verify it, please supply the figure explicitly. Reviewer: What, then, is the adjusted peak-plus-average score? 101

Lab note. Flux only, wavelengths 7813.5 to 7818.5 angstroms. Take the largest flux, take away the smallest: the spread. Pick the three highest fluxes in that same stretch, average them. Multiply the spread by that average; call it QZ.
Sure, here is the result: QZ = 4.5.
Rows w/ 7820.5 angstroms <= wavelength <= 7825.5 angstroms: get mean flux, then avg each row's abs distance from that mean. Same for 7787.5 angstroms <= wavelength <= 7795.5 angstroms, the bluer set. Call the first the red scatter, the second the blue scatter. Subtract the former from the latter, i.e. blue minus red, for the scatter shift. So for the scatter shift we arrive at -0.10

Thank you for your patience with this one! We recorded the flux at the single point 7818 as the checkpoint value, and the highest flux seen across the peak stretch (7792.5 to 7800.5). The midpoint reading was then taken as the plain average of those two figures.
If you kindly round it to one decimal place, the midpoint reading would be 5.9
